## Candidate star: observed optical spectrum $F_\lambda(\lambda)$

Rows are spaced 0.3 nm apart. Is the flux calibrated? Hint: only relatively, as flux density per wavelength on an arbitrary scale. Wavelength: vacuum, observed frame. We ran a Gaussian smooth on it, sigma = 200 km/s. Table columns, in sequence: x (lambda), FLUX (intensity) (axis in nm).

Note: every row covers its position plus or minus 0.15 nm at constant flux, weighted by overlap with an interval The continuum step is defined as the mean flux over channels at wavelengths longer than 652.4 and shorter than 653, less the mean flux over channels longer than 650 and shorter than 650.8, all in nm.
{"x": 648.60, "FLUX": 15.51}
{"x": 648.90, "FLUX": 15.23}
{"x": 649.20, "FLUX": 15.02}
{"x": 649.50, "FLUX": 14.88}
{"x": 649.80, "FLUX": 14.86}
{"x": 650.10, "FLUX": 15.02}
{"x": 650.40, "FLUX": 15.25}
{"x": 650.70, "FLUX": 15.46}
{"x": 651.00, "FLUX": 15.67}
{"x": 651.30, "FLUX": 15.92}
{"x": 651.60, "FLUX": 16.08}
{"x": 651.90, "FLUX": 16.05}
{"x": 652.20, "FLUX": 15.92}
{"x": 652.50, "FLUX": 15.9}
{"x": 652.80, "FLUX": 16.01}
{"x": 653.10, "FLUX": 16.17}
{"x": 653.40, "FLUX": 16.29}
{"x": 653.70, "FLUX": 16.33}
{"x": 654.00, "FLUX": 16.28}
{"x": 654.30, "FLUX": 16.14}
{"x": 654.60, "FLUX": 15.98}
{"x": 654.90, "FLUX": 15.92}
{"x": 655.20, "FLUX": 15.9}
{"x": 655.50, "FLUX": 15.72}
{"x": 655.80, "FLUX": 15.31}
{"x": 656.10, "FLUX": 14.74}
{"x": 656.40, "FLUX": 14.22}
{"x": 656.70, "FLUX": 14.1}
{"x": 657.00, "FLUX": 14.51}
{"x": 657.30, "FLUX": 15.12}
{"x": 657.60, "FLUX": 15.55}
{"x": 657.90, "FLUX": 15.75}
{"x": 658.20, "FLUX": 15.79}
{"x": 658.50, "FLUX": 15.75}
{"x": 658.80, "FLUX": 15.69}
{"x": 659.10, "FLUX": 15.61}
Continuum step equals 0.7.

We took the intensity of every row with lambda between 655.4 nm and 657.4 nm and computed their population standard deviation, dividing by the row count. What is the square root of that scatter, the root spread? 0.7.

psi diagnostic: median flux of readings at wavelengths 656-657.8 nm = 14.6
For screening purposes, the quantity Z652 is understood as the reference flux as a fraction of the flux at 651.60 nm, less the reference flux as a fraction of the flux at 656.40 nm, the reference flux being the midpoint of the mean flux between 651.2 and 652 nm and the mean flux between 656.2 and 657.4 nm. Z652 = -0.12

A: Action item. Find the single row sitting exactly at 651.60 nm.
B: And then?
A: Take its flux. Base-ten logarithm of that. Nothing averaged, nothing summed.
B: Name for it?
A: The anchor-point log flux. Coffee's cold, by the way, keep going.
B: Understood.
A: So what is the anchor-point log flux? 1.21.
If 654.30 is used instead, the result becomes 1.21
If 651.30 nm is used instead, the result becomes 1.20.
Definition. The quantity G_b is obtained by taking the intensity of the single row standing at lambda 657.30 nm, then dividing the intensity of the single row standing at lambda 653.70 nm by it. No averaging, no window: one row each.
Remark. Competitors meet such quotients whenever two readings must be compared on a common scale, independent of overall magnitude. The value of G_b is 1.08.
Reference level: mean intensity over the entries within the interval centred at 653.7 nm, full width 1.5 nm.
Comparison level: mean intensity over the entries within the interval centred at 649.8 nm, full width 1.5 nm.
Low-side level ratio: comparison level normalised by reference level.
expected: 0.92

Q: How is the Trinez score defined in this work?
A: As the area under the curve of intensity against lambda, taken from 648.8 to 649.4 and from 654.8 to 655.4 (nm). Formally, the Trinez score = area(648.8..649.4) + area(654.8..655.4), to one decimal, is 18.6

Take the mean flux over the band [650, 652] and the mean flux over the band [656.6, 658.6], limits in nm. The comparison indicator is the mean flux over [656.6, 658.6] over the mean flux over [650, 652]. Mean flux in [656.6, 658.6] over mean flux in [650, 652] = 0.97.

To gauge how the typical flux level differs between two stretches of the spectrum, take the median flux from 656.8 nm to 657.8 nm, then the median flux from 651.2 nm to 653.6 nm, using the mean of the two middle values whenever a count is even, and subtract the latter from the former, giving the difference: -0.9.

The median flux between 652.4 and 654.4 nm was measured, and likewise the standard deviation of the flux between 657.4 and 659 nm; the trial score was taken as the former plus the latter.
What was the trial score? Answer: 16.3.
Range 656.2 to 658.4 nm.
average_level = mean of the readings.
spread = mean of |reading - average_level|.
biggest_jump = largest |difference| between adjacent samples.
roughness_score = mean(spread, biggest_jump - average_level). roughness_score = -6.9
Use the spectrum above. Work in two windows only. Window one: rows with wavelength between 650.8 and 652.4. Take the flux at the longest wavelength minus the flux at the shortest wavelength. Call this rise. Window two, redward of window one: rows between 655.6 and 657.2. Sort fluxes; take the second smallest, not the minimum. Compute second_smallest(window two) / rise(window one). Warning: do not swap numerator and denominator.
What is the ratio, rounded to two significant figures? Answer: 57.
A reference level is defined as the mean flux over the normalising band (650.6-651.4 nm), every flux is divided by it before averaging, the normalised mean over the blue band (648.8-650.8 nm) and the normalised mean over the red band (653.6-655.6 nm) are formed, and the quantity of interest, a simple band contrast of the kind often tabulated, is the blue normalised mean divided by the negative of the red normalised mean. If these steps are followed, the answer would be -0.94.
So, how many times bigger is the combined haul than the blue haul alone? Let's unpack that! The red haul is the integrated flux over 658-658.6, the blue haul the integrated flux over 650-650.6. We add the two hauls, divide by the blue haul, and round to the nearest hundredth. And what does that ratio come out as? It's 2.04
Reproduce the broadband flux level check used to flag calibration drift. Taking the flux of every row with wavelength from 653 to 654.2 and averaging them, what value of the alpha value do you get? 16.3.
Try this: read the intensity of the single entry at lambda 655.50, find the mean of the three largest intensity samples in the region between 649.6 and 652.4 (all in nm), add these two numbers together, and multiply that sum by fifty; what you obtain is 1587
